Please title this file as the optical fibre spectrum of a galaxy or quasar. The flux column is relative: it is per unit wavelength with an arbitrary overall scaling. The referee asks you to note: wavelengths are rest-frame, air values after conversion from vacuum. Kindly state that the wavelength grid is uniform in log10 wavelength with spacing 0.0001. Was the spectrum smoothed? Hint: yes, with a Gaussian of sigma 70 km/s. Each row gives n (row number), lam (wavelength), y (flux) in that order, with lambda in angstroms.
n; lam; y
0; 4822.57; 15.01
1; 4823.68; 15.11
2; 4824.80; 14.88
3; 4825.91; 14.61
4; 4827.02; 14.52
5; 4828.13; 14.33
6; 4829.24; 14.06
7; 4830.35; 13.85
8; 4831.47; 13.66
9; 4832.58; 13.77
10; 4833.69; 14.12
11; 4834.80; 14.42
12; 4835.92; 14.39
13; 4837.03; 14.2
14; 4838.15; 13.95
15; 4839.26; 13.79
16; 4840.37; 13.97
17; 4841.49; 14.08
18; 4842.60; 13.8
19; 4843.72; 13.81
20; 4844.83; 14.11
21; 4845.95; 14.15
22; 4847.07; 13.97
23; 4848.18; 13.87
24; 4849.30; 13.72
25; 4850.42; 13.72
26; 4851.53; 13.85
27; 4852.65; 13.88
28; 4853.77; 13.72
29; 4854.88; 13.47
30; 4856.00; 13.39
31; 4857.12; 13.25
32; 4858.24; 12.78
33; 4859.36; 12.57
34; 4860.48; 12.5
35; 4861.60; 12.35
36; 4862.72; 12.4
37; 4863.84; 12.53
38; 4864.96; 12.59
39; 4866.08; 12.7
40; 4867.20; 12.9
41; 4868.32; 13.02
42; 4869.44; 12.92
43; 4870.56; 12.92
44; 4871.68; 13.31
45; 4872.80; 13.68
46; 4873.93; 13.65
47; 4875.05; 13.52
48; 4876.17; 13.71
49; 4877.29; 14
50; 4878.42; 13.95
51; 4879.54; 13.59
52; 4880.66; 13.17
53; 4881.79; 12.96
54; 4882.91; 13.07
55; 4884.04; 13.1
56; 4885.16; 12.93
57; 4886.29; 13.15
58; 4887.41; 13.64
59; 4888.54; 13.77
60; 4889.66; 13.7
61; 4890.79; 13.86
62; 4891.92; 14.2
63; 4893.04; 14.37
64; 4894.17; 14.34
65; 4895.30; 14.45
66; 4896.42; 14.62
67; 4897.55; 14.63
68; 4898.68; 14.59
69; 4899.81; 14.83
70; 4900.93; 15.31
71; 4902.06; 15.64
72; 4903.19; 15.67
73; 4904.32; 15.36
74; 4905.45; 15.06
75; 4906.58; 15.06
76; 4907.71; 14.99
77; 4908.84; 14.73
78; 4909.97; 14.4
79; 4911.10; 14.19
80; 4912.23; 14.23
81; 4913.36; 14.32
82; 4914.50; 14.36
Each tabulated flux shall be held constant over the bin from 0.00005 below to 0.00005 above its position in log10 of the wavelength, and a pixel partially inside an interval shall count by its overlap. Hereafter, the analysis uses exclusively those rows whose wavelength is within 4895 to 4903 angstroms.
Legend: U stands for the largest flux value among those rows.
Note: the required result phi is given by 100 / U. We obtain 6.39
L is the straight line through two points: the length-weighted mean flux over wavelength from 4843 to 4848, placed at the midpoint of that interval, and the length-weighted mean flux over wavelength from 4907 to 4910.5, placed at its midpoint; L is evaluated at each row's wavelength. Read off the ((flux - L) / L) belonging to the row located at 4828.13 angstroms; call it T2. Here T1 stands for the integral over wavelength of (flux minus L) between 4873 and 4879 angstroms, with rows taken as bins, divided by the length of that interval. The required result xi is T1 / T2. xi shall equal -15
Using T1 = -0.6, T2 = 0.04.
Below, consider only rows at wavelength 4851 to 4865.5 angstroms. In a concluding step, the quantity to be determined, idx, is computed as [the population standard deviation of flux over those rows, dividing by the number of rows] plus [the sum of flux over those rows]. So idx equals 170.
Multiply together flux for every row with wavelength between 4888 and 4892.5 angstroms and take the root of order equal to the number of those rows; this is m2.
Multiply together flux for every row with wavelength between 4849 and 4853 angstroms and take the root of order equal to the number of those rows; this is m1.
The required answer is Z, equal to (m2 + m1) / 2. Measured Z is 13.84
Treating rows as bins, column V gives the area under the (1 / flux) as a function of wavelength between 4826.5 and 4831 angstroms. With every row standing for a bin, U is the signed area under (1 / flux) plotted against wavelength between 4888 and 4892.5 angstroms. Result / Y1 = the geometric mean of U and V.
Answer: 0.321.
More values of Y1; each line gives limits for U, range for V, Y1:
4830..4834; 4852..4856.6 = 0.312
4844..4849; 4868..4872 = 0.331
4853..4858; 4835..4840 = 0.363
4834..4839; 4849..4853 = 0.319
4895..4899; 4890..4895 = 0.311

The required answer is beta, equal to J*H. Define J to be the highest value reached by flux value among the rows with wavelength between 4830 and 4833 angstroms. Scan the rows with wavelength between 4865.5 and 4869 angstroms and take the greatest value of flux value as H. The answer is 180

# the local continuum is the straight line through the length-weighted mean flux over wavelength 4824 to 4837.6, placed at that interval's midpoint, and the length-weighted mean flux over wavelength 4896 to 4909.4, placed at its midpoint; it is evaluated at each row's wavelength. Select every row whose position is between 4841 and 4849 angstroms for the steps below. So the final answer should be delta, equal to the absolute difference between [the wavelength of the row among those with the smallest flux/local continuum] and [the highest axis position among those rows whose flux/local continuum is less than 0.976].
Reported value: 4.5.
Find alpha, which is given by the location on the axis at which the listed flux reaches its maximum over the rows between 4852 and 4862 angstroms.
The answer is 4852.65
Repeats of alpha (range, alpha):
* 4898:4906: 4903.19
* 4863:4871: 4868.32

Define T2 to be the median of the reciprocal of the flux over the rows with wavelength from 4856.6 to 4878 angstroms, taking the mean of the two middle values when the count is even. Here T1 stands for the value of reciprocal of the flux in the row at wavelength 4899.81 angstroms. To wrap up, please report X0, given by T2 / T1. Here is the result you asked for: 1.15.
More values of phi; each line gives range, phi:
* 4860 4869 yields 7.68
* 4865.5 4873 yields 7.31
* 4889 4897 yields 6.84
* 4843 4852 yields 7.07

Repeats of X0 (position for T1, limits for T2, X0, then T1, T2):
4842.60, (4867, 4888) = 1.05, 0.072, 0.076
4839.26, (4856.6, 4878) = 1.07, 0.073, 0.077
